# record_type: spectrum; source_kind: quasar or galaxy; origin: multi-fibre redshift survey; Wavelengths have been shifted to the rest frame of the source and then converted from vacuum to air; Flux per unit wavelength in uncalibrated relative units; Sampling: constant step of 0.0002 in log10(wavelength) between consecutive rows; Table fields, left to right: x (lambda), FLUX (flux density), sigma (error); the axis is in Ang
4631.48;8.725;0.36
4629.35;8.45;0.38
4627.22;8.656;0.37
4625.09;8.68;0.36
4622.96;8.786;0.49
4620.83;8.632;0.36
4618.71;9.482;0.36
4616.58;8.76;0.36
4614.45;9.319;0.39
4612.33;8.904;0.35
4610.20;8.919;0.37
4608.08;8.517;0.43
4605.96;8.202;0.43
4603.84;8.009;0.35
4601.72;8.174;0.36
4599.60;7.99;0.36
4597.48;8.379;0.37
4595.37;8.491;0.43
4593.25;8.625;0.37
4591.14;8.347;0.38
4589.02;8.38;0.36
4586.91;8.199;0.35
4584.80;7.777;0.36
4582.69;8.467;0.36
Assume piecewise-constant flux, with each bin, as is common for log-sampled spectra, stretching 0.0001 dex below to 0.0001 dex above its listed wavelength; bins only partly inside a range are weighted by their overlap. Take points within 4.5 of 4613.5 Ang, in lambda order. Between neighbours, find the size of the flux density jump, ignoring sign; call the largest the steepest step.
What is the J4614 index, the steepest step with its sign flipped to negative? -0.56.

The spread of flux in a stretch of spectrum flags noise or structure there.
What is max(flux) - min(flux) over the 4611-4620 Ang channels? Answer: 0.72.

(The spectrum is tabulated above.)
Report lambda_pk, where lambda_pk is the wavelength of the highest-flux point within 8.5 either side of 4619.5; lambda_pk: 4618.71 Ang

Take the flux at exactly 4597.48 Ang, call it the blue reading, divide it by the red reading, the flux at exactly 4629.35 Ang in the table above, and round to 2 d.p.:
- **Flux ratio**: 0.99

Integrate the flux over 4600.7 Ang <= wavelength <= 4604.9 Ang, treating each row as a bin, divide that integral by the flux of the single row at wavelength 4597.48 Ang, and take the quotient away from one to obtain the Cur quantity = -3.1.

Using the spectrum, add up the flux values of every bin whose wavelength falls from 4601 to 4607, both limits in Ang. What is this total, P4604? 24.4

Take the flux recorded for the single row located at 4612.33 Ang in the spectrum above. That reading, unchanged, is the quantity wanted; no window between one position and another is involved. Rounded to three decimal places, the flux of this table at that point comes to 8.904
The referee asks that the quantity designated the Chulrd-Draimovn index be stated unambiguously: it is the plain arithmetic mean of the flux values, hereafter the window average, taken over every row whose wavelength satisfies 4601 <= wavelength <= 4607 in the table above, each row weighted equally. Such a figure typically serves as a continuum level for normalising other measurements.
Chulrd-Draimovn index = 8.13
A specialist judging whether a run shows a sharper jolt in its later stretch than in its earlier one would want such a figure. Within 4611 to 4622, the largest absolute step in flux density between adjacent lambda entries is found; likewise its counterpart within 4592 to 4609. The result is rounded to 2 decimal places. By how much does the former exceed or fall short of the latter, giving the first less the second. 0.46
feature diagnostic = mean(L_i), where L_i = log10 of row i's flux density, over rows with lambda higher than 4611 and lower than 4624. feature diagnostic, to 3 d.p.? 0.953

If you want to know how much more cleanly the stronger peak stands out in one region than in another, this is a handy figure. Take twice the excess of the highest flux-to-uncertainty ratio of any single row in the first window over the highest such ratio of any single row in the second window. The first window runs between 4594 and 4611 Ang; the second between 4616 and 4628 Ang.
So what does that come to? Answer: -4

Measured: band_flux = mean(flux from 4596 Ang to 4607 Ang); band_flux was 8.2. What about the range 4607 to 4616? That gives 8.9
